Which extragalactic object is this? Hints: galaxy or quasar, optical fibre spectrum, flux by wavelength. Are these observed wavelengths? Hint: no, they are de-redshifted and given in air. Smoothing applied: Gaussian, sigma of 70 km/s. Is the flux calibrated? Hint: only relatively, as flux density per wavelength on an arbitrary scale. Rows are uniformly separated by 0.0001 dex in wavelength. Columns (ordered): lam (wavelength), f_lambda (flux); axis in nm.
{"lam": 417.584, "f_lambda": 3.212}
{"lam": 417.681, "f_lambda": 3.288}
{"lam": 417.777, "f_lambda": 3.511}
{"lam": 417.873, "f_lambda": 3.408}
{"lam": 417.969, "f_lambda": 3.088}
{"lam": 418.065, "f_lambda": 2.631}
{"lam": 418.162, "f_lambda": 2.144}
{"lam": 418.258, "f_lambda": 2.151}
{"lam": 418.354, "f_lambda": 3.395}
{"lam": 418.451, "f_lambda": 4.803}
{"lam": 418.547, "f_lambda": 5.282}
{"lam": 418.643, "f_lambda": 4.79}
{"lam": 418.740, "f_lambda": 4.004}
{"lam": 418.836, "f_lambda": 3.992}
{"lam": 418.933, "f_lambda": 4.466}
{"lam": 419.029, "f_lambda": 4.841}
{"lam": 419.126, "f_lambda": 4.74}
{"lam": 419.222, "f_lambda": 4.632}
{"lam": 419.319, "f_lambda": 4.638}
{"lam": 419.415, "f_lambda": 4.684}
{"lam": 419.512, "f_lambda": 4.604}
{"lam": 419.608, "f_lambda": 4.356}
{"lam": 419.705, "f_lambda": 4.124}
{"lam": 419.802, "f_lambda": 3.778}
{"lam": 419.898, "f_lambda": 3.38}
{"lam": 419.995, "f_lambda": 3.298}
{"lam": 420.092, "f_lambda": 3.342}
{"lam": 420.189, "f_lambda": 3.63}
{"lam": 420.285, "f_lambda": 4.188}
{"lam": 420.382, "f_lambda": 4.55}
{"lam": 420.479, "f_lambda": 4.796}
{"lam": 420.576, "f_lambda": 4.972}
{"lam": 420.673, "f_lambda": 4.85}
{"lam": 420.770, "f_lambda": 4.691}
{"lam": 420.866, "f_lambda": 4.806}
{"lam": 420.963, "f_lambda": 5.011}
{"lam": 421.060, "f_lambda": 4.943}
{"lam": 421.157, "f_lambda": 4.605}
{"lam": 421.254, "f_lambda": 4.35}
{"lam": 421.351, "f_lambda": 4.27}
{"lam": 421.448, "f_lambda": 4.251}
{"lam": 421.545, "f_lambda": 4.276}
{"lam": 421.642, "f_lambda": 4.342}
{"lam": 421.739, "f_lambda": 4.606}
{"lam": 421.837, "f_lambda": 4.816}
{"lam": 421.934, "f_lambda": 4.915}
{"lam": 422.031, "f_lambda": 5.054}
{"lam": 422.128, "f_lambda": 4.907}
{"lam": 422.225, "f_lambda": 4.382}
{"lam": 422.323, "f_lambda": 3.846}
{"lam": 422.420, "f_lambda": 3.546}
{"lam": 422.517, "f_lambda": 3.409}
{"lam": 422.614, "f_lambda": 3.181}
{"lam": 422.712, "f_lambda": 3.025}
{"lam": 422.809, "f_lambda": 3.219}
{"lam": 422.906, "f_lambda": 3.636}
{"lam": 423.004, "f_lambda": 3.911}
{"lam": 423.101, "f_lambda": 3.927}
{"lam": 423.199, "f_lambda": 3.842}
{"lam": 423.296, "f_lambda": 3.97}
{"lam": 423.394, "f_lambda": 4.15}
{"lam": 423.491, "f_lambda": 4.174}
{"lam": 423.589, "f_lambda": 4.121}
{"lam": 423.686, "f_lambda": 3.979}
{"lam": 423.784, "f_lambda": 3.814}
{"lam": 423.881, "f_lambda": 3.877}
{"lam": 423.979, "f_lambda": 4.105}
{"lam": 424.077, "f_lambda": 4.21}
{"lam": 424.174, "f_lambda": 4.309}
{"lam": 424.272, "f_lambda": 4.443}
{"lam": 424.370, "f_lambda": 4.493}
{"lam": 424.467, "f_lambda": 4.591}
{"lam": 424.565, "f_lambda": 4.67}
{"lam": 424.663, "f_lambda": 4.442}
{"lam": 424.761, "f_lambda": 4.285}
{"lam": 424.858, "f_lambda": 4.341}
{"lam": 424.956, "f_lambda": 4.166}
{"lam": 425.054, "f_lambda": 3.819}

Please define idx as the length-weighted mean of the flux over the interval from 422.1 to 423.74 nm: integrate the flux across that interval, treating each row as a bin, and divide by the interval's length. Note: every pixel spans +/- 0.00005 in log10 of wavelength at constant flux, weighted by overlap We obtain 3.8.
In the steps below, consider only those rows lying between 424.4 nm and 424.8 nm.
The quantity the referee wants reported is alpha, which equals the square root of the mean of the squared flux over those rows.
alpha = 4.5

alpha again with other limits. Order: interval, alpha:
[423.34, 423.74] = 4.1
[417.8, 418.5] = 3.2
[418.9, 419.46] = 4.7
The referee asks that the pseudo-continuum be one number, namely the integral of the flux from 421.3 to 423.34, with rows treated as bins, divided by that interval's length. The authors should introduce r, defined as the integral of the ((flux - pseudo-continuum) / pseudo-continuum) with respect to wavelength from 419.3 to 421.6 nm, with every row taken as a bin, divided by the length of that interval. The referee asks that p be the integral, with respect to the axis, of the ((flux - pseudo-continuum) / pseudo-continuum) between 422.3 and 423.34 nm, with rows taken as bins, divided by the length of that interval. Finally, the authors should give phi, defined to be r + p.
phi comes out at -0.05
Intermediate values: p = -0.12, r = 0.070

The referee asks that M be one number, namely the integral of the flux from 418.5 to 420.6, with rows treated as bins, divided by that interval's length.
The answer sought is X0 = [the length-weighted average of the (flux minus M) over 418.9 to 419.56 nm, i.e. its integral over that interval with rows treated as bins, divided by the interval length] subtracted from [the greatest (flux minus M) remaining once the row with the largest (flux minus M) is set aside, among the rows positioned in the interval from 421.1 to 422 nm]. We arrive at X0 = 0.15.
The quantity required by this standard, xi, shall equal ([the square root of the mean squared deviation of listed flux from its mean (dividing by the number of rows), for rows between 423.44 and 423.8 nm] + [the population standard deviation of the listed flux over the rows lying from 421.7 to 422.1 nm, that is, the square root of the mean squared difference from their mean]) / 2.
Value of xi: 0.15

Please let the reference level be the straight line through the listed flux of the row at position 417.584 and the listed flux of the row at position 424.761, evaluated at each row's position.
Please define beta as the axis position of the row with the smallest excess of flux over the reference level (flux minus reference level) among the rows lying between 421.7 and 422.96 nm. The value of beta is 422.712 nm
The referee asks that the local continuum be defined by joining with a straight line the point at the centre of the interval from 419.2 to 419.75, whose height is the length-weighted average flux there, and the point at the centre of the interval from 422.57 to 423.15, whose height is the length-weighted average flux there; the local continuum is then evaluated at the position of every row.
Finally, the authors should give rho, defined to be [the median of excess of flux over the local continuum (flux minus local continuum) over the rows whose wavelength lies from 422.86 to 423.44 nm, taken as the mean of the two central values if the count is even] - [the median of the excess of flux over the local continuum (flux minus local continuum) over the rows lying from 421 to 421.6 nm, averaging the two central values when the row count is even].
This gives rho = 0.1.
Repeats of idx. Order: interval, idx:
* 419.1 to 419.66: 4.6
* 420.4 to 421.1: 4.9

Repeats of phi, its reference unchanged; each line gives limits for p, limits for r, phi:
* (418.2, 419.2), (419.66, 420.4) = -0.03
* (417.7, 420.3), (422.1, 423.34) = -0.12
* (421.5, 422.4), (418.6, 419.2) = 0.22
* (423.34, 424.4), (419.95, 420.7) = 0.05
